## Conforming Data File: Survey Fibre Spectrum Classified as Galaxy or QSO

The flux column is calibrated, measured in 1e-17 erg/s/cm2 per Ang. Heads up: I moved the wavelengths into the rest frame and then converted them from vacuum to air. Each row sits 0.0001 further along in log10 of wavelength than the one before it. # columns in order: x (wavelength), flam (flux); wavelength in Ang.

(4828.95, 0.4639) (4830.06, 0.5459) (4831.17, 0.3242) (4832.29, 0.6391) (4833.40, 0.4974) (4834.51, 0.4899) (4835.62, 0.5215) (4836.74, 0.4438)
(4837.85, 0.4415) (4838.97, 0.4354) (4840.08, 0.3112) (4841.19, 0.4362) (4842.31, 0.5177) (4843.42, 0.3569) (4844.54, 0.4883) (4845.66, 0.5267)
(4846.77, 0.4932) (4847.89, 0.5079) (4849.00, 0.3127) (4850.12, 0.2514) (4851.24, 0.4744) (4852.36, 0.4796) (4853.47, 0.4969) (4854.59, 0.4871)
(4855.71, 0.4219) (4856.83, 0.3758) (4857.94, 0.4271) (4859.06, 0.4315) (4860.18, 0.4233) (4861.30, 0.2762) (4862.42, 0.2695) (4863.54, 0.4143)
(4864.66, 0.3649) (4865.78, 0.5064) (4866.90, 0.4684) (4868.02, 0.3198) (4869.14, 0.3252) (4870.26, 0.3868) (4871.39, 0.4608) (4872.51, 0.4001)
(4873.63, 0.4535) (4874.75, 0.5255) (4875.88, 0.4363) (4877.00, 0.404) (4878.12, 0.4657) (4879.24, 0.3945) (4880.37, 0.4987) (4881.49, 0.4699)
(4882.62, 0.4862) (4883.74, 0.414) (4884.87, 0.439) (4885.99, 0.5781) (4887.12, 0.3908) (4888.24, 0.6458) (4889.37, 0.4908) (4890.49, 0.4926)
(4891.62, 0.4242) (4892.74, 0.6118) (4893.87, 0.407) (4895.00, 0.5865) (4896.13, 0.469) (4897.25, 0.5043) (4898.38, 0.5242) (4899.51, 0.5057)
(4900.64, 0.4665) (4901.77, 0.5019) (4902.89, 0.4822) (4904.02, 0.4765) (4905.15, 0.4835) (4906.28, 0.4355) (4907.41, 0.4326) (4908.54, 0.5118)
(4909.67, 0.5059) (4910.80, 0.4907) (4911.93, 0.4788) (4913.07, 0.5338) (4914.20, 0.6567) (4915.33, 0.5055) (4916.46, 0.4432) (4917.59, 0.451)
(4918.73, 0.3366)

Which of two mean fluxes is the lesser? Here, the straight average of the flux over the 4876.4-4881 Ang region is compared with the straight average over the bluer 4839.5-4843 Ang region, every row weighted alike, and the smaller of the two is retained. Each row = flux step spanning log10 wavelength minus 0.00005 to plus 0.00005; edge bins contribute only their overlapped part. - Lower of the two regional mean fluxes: 0.42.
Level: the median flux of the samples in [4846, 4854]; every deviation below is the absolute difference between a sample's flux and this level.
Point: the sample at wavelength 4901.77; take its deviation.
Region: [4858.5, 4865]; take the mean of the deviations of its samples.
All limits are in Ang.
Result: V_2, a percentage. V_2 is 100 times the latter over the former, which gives 522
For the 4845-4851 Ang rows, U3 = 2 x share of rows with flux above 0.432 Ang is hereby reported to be 1.2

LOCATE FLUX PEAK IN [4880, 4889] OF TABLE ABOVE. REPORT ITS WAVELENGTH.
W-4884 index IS 4888.24 Ang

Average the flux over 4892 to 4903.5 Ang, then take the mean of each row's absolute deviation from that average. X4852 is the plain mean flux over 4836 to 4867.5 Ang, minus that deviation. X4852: 0.382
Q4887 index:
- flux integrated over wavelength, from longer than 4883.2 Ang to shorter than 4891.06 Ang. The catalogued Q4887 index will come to 3.88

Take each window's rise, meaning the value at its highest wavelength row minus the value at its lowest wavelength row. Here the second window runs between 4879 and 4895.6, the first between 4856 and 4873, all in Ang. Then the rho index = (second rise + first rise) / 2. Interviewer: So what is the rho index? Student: 0.11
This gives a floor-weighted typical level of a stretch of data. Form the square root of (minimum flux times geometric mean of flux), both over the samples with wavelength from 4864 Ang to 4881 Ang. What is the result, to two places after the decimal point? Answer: 0.37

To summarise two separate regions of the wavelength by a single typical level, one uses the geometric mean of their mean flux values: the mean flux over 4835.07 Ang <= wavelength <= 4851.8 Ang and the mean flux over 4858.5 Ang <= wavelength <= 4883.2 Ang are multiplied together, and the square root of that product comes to 0.426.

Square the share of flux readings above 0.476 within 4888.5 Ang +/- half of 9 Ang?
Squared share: 0.39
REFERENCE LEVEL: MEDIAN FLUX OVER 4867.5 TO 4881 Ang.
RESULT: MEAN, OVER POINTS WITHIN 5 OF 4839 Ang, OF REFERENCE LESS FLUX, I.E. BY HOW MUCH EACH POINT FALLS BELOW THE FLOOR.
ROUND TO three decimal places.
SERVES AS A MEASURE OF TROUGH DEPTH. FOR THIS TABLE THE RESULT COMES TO -0.019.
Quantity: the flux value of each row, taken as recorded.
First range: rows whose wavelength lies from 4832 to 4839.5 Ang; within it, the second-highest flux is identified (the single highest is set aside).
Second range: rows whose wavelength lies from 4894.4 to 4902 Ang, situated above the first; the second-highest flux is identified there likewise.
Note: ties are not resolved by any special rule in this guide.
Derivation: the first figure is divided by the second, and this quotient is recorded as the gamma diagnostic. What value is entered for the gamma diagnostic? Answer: 0.99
